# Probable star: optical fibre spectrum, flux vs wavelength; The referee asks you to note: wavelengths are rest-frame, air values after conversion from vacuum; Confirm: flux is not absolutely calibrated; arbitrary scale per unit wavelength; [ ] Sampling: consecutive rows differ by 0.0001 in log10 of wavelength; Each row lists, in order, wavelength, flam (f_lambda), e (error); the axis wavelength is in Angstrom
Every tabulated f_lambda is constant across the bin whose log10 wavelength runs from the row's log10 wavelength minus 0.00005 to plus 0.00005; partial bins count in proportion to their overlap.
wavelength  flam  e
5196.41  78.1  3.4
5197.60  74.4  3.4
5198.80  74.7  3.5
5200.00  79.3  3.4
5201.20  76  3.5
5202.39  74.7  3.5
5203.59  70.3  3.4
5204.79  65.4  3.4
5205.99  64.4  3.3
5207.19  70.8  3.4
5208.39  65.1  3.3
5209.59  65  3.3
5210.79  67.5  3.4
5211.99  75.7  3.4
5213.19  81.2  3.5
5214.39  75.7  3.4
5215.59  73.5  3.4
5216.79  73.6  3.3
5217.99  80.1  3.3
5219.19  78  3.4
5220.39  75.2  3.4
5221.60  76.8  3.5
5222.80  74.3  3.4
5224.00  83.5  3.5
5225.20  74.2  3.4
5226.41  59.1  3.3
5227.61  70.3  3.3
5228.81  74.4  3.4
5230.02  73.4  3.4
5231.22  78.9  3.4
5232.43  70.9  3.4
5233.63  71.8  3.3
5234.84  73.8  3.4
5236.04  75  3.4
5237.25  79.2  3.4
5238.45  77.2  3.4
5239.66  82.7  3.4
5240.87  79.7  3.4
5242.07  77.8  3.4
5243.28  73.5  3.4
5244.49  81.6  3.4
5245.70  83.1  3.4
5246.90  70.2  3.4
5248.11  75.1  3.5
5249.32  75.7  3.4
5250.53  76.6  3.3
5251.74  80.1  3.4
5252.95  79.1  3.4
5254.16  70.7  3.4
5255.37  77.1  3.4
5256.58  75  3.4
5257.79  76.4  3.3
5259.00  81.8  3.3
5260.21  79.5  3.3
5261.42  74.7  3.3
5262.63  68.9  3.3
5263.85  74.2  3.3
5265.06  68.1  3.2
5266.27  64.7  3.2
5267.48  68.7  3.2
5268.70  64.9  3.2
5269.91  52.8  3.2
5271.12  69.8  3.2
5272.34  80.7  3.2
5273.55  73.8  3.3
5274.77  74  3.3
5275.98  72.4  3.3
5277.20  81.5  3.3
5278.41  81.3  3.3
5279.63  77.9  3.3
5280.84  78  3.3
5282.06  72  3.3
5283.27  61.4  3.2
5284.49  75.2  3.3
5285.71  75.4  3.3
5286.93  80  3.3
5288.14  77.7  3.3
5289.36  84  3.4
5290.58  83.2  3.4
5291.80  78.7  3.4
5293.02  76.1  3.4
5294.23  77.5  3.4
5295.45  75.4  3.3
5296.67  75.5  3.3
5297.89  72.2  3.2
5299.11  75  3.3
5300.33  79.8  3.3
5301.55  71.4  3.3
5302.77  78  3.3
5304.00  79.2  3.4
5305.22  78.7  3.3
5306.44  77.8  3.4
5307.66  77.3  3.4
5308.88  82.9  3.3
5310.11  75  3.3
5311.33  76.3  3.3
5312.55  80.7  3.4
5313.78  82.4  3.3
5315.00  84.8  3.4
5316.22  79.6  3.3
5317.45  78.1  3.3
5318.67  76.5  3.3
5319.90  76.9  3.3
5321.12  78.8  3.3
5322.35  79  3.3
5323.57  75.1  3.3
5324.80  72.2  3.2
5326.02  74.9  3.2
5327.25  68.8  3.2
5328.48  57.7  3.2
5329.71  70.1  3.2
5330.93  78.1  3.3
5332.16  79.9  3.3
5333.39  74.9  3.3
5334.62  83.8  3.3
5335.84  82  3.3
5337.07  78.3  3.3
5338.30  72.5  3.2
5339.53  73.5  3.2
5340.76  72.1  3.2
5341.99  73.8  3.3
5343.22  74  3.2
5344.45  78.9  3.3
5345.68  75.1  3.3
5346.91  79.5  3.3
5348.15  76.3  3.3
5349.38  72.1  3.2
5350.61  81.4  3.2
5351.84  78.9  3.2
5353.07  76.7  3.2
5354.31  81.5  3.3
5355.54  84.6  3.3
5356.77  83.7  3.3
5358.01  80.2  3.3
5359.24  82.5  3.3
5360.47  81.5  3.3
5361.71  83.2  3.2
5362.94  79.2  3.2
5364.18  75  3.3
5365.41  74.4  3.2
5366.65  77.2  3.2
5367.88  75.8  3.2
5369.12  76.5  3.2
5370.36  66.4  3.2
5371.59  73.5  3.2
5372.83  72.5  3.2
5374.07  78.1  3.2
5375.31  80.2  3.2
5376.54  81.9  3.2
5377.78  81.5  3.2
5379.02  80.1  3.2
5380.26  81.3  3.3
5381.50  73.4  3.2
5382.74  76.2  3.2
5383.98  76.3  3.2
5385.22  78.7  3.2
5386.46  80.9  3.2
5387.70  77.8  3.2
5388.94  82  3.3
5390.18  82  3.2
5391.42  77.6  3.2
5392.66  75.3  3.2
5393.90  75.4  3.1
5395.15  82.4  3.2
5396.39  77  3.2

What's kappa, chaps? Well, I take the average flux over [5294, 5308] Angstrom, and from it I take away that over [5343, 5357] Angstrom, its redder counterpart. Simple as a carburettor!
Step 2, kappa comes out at -2.1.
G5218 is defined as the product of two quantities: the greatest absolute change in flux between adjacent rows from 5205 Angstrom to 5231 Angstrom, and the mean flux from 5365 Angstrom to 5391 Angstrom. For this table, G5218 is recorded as 1170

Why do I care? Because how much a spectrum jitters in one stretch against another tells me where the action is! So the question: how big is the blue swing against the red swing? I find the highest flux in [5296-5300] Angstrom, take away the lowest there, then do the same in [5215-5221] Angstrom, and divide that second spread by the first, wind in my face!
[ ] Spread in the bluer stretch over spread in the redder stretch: 2.0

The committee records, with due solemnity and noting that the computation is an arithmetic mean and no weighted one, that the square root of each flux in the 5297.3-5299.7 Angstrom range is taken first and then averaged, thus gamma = 8.58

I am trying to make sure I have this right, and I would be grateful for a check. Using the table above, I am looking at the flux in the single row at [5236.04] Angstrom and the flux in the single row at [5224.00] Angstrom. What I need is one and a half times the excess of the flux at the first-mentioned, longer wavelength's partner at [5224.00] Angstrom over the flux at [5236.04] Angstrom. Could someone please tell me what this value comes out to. 13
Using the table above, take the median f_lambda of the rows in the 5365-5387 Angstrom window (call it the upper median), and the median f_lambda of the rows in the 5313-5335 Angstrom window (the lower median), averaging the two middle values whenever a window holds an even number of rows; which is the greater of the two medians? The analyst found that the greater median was 77.50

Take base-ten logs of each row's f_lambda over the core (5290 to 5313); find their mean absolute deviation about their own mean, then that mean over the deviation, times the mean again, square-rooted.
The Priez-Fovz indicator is 16.4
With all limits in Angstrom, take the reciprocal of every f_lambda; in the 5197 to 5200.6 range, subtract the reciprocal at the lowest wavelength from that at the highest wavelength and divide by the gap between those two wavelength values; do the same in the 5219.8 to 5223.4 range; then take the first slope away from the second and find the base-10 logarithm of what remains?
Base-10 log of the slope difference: -3.4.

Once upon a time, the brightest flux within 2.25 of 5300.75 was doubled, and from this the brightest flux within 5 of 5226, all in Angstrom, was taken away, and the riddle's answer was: 76.1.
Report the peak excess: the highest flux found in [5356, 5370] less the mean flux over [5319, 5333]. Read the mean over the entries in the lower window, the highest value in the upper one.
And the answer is 9.9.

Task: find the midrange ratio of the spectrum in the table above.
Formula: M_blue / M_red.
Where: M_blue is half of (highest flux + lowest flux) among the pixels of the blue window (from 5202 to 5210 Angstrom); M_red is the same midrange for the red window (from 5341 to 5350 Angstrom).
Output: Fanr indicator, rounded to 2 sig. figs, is 0.92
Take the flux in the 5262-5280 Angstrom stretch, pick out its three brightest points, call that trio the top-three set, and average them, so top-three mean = 81.2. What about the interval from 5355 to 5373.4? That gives 83.8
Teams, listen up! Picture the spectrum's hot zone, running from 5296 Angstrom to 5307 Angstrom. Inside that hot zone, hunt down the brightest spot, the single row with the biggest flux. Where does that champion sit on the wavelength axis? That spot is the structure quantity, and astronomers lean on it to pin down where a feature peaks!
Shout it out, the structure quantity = 5300.33 Angstrom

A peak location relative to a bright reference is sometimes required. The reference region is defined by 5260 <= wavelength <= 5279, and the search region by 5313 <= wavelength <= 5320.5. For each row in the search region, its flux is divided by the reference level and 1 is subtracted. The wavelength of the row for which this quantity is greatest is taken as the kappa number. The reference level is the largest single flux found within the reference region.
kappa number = 5315.00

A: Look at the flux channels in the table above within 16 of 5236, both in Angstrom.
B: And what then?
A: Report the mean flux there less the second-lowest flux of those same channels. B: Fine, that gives 5.5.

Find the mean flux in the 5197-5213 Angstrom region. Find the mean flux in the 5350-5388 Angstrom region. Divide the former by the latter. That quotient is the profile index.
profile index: 0.91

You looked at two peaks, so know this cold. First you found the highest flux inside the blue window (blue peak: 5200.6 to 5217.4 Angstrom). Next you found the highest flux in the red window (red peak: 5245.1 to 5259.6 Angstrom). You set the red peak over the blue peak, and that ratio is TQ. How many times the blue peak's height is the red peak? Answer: 1.02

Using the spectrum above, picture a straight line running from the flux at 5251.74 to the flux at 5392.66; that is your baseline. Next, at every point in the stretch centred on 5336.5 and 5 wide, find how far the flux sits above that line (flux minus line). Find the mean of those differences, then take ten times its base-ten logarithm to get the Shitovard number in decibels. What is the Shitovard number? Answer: 3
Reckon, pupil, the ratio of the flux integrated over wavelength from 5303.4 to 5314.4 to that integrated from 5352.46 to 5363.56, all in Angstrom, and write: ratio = 0.96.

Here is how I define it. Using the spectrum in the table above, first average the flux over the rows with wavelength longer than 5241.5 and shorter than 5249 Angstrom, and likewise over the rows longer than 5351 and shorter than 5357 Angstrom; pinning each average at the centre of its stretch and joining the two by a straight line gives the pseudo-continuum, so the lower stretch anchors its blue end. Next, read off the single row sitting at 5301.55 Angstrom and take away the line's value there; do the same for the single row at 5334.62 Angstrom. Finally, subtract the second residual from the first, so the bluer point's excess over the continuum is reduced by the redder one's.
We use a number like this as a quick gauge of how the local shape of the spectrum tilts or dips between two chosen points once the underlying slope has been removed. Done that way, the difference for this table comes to -11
